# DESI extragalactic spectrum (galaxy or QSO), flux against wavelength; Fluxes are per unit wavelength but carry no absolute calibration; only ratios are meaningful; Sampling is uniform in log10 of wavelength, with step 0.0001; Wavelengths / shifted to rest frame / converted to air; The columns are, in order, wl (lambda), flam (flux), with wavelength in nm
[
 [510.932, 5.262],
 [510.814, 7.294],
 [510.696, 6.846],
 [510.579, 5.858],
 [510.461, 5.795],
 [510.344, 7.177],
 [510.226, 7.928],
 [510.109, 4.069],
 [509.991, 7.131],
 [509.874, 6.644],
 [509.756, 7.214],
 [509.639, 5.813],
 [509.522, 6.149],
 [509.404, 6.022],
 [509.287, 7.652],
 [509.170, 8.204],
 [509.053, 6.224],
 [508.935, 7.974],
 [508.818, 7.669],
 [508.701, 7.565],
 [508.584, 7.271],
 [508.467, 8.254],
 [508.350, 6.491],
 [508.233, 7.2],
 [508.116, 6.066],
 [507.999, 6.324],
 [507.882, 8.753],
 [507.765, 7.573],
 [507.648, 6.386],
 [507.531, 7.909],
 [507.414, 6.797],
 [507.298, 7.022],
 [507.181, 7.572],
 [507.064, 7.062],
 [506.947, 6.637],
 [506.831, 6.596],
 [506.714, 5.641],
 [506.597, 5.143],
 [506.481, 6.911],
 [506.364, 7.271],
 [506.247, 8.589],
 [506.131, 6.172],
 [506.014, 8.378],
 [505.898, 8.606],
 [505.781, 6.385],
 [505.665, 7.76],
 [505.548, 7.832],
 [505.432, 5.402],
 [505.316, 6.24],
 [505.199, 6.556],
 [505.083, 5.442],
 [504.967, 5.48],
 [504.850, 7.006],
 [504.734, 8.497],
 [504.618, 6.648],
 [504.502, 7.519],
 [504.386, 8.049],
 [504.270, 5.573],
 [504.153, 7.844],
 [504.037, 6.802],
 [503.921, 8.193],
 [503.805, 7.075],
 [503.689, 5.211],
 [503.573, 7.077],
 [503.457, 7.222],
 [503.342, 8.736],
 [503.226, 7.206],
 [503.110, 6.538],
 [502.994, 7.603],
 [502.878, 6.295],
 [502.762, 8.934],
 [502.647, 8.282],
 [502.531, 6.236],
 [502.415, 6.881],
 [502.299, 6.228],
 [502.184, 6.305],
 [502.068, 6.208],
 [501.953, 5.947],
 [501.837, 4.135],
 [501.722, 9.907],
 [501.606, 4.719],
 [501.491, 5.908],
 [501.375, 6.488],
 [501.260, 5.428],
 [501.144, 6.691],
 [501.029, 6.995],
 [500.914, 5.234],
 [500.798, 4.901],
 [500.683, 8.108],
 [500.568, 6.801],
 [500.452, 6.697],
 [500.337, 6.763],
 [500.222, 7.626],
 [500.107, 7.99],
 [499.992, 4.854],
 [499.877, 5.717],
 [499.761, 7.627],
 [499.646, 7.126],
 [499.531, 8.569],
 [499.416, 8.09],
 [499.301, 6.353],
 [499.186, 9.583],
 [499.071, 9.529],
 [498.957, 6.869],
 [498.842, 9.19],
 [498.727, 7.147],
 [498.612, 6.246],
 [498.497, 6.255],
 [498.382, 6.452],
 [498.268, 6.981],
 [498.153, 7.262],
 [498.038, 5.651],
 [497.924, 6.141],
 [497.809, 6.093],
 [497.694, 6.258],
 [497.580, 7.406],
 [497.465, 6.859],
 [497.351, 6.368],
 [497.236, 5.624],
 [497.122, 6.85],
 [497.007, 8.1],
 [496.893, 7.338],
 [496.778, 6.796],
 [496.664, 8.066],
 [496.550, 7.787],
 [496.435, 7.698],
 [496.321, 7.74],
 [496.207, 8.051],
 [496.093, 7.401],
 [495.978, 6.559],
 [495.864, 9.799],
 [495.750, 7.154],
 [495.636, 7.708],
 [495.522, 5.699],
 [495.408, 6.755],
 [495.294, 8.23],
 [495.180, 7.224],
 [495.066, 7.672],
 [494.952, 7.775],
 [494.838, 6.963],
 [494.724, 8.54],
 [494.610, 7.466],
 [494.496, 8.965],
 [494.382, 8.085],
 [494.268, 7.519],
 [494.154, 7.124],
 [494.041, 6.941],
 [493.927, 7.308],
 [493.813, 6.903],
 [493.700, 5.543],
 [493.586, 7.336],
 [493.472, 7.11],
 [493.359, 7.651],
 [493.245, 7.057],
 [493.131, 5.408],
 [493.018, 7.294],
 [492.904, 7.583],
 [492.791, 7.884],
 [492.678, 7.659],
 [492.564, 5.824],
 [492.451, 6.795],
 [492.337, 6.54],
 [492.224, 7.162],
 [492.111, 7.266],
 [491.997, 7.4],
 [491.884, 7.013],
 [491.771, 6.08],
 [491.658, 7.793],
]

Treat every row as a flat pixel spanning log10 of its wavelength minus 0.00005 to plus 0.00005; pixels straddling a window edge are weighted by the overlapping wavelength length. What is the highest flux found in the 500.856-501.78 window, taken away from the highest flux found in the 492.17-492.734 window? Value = -2.2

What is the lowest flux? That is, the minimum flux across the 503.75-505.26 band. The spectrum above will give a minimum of 5.442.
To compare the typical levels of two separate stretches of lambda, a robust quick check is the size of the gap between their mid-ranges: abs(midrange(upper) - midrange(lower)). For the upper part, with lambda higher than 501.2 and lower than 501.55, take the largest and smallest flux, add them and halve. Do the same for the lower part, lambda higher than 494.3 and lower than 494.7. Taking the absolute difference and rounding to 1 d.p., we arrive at 2.3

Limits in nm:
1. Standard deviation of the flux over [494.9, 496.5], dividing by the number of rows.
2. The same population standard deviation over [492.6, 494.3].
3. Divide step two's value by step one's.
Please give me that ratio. 0.77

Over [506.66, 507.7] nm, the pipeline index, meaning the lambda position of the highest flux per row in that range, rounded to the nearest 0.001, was 507.531 nm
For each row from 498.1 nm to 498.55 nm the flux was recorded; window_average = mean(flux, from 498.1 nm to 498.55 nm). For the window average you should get 6.7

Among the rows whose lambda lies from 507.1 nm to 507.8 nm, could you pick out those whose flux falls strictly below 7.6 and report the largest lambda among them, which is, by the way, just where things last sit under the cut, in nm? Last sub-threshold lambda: 507.765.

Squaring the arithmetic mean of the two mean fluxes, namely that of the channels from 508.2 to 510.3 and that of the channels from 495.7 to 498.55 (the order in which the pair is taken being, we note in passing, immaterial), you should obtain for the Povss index 49.3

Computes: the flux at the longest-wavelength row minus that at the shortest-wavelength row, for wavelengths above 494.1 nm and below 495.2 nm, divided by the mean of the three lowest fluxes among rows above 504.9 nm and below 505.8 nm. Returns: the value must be 0.0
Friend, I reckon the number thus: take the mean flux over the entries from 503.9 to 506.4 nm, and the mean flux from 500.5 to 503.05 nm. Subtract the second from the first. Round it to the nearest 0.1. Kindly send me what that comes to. 0.5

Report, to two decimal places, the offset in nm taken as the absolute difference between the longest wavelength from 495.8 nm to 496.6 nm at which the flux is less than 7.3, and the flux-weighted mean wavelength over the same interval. 0.22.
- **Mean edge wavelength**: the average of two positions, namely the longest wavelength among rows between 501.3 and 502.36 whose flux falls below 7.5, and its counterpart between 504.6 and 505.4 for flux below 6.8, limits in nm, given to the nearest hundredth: 503.81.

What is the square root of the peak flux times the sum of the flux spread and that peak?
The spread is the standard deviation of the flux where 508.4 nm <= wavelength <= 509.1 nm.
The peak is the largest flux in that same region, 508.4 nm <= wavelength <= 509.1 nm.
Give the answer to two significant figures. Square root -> 8.6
